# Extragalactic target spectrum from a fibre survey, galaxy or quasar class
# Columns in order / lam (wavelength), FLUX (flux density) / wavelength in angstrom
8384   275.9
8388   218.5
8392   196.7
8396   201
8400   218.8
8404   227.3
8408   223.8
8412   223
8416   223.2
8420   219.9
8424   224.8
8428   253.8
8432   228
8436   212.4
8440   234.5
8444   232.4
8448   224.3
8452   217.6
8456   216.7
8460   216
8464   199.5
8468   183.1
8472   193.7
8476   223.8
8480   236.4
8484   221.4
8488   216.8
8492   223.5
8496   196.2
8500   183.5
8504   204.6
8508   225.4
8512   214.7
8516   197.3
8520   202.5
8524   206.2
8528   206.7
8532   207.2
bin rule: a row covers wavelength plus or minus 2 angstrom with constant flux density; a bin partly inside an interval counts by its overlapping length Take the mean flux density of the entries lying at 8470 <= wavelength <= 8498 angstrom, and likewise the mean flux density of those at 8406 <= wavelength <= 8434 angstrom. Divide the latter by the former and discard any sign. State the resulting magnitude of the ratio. 1.06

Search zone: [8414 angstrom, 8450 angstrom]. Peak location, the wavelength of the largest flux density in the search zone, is 8428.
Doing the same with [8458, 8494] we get 8480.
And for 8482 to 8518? 8508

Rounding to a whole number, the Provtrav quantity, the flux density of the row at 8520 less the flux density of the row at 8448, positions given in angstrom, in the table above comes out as -22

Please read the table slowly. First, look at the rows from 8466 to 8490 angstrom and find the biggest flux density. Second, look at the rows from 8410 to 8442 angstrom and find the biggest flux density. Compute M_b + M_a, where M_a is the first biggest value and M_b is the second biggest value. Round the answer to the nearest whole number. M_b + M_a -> 490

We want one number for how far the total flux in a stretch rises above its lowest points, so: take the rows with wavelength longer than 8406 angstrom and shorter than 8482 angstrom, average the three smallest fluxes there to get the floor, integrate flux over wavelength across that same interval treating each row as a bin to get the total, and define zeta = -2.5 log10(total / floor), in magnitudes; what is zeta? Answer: -4.85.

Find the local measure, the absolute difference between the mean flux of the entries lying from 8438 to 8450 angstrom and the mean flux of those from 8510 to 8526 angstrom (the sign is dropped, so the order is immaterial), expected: 25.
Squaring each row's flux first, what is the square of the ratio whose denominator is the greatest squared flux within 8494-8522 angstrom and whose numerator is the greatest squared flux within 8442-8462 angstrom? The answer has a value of 1.13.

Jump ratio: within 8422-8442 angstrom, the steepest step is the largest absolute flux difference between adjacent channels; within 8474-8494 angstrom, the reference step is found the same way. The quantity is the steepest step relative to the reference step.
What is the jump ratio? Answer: 1.9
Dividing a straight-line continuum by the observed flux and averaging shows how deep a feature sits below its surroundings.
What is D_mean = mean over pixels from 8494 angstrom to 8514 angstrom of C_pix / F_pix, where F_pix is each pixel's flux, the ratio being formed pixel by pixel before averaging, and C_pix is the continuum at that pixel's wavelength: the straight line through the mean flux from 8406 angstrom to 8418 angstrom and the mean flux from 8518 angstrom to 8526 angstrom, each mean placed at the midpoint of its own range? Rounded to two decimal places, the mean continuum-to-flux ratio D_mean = 1.02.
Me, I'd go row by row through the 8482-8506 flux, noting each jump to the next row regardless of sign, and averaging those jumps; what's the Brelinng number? 14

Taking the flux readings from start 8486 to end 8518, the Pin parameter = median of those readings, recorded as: 210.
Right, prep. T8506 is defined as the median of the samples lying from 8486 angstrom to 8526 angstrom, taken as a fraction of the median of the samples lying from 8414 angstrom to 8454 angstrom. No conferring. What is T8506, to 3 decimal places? 0.915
